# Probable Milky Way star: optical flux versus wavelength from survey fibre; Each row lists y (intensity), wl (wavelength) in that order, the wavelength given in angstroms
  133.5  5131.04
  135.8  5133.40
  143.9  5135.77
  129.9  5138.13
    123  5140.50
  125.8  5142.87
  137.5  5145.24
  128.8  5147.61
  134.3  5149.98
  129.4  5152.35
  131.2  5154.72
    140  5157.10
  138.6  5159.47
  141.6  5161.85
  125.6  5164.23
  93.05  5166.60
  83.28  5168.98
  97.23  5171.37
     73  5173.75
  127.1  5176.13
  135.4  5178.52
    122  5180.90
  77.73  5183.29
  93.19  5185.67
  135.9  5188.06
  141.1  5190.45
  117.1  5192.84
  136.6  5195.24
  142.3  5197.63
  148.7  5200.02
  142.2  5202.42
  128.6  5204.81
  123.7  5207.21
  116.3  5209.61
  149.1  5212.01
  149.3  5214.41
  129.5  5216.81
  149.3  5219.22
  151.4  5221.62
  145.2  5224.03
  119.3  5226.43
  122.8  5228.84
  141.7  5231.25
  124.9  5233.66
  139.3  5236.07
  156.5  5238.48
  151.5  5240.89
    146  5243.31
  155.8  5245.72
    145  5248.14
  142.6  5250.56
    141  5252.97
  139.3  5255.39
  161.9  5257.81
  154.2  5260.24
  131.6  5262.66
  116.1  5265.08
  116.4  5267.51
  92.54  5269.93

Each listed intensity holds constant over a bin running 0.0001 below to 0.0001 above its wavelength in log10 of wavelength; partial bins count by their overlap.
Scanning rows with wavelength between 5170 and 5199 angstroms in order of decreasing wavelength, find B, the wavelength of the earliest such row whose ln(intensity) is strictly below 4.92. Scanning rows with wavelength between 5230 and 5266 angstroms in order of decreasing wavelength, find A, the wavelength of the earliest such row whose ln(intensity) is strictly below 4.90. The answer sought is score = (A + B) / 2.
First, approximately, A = 5265.08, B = 5195.24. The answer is 5230.2 angstroms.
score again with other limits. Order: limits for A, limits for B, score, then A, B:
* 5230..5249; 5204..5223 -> 5225.2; 5233.66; 5216.81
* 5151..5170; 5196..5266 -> 5217.0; 5168.98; 5265.08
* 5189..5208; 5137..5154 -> 5179.8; 5207.21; 5152.35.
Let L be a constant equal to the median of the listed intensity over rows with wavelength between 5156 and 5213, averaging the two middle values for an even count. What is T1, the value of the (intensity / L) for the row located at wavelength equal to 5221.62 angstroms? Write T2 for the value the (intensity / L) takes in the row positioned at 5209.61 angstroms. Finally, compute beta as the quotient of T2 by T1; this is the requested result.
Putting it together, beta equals 0.77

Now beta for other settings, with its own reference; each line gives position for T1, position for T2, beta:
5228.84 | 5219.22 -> 1.22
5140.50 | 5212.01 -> 1.21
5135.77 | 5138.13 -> 0.90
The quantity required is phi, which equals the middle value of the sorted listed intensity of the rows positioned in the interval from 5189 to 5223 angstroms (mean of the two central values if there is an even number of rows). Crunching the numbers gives 142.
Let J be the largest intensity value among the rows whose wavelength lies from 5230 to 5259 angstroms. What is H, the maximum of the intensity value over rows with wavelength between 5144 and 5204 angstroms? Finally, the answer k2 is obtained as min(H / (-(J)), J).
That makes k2 -0.92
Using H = 148.7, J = 161.9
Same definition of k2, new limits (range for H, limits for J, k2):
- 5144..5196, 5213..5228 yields -0.94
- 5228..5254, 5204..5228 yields -1.03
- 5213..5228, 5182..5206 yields -1.02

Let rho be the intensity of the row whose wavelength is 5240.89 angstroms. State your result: 151.5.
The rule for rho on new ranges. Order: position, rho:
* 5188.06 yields 135.9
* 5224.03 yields 145.2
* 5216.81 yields 129.5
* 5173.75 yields 73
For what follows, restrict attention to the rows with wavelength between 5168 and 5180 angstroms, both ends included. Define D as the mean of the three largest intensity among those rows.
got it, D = 120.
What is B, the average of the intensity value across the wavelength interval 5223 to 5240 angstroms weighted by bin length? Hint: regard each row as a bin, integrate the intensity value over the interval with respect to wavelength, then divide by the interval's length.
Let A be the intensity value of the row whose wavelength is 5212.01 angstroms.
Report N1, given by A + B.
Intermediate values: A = 149.1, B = 136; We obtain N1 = 285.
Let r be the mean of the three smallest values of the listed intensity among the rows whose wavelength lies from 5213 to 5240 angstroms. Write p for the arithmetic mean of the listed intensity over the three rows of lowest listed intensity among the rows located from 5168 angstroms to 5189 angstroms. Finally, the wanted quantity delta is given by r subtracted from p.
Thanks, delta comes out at -44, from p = 78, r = 122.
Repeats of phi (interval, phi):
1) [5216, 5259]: 144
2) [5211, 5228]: 149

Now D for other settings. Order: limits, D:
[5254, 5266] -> 152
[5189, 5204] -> 144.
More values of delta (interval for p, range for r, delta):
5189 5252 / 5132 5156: -8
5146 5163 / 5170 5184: 47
